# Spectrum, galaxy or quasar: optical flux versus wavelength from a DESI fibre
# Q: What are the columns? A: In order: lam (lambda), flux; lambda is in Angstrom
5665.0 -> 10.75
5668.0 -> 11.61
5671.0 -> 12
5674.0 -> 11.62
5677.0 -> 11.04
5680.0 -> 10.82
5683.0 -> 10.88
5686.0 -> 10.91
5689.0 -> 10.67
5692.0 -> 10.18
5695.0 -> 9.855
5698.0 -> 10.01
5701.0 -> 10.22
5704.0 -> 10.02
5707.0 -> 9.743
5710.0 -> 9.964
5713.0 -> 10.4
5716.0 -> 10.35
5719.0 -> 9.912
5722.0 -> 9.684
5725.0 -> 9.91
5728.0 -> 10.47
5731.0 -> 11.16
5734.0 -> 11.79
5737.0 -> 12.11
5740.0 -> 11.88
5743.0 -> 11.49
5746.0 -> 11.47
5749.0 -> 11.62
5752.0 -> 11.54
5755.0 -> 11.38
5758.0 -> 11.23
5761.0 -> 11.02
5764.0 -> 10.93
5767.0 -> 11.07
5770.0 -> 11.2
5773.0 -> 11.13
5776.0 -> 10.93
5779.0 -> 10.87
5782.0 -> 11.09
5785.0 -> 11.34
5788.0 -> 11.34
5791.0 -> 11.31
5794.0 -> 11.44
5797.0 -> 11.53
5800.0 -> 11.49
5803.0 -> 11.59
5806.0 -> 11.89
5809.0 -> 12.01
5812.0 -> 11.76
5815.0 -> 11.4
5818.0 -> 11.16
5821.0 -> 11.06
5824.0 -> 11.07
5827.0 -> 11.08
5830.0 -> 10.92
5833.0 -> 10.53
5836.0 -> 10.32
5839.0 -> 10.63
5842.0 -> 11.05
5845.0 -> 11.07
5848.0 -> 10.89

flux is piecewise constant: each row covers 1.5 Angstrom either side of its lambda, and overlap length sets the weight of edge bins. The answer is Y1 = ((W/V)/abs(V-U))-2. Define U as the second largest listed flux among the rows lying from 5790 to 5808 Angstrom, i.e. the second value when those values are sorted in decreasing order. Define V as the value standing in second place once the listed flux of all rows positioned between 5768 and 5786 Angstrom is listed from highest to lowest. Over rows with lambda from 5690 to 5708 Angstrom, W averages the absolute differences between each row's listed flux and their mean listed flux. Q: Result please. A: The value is -1.97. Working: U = 11.59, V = 11.2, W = 0.14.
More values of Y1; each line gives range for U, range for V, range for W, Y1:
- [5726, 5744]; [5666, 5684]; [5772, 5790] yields -1.95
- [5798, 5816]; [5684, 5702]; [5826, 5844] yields -1.98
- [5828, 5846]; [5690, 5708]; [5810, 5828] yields -1.98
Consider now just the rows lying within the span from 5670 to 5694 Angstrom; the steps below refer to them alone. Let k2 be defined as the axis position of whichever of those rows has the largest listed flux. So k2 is 5671.0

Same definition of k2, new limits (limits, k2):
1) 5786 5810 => 5809.0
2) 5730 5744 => 5737.0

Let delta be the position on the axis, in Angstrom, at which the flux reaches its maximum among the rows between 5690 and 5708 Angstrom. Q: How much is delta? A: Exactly 5701.0 Angstrom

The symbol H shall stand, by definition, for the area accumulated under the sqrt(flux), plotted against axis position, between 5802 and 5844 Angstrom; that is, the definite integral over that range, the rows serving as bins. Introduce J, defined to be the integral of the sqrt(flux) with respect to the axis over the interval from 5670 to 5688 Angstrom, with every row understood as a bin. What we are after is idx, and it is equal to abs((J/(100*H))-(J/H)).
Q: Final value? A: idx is 0.42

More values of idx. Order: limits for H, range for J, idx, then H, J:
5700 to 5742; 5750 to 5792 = 1.02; 136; 140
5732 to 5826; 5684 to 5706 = 0.22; 317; 70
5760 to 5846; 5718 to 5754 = 0.41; 288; 120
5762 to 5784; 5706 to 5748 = 1.86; 73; 138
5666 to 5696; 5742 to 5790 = 1.60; 99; 161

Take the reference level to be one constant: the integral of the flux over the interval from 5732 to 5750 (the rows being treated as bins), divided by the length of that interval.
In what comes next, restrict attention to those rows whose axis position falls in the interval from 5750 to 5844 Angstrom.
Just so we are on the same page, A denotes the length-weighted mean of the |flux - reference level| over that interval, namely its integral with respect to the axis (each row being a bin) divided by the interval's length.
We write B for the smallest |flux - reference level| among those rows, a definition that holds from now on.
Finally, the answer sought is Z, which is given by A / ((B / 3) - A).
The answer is -1.03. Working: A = 0.54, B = 0.05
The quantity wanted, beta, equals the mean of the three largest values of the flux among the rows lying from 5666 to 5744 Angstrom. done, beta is 12.0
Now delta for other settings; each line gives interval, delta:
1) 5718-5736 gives 5734.0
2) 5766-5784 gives 5770.0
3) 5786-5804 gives 5803.0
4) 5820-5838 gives 5827.0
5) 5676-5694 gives 5677.0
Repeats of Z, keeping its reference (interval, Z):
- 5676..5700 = -1.23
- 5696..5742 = -1.02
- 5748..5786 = -1.06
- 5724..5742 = -1.04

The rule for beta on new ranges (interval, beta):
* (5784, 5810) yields 11.8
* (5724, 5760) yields 11.9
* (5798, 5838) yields 11.9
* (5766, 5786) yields 11.2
